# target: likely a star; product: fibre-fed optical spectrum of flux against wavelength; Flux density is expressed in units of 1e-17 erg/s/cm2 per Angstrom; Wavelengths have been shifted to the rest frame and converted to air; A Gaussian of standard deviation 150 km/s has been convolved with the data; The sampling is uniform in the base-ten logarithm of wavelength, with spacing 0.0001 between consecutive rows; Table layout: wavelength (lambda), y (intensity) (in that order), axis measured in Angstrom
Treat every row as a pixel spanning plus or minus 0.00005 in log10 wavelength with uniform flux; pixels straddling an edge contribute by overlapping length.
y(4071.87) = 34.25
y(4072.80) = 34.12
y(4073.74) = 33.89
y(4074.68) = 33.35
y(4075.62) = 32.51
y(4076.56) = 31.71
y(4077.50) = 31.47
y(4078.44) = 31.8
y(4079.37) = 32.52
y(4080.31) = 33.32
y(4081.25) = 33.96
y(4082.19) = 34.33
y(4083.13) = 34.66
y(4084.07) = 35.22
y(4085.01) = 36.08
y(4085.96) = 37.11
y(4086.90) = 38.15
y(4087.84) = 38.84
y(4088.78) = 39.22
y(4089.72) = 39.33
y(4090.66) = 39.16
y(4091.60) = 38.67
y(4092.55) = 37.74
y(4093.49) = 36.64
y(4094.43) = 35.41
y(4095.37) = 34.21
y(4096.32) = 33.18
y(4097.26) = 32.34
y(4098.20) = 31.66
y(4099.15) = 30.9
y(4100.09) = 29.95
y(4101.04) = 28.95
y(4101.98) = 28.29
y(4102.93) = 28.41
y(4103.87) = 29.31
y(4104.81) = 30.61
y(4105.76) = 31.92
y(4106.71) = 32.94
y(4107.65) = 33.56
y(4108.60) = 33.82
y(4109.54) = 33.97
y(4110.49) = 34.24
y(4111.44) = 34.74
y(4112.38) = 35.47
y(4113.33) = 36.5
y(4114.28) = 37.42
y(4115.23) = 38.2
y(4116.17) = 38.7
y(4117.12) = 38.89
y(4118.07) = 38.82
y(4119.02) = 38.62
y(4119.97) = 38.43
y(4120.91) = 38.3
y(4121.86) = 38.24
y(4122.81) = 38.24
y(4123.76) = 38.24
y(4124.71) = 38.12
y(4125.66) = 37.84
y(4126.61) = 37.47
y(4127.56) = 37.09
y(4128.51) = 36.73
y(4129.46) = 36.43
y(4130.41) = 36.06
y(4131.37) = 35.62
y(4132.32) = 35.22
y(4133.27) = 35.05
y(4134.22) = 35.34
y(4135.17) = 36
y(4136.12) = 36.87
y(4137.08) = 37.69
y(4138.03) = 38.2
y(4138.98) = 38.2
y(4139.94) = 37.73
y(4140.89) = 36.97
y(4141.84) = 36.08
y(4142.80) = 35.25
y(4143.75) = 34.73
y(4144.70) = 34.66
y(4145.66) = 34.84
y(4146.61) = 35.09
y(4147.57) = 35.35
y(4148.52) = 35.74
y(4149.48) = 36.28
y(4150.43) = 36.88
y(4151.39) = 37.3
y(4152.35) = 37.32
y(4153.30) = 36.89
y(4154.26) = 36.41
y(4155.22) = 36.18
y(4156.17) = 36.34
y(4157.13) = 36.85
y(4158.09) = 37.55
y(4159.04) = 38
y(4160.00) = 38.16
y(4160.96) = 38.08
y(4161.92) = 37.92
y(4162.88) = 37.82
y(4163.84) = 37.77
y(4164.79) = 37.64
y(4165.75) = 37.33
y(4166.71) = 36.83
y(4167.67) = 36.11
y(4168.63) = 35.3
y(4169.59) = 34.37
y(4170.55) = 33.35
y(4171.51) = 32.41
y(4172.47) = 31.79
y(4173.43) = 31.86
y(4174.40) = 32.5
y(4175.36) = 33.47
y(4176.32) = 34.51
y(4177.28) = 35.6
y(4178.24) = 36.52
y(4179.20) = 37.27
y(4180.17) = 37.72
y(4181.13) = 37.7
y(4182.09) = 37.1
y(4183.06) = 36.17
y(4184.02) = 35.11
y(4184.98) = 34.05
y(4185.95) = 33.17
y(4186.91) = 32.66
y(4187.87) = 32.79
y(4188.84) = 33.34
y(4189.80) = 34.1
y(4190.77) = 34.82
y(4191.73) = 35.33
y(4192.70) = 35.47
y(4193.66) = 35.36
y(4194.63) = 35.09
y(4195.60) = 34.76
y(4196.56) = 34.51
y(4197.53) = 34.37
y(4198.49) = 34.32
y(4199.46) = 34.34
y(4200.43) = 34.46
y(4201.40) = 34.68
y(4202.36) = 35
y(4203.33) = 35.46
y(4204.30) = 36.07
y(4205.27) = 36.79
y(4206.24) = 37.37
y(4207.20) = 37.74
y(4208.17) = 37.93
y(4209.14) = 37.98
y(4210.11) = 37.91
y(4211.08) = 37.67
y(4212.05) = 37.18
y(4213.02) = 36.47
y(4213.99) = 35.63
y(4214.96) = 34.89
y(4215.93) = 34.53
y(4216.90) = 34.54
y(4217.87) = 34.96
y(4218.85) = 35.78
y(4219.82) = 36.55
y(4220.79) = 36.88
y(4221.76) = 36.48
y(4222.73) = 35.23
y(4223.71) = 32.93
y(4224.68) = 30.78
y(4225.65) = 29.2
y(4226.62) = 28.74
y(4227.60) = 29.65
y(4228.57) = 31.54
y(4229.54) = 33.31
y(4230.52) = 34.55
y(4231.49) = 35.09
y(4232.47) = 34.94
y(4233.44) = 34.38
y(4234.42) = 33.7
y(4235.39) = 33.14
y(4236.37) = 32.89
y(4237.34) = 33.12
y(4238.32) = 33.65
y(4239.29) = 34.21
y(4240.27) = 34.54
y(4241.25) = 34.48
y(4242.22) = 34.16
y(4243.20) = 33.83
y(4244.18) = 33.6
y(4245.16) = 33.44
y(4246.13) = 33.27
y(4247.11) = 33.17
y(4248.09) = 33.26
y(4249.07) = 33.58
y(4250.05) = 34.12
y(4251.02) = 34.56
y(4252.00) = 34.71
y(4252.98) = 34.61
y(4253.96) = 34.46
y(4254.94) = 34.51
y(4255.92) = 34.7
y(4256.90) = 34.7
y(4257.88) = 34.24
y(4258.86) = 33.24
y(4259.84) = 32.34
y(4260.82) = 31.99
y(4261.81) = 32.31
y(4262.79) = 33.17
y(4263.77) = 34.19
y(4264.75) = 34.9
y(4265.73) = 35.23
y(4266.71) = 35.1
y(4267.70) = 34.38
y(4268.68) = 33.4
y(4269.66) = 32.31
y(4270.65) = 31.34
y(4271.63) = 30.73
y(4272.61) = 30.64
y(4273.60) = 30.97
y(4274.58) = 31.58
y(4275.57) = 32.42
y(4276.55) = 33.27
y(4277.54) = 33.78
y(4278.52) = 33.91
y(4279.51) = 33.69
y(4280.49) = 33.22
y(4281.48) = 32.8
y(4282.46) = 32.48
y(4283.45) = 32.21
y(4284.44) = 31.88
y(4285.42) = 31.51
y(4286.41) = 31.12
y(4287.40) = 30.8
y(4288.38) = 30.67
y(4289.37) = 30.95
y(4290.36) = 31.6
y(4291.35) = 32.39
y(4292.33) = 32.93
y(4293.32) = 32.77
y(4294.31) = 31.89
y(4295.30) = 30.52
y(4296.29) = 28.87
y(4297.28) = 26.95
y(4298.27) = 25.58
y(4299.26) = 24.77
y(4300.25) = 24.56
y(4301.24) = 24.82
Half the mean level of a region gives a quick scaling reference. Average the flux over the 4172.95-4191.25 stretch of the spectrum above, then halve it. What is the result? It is 17.4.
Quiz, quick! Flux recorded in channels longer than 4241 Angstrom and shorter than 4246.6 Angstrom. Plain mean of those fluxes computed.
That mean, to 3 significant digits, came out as 33.8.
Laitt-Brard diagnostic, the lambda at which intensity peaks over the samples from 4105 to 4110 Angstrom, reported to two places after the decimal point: 4109.54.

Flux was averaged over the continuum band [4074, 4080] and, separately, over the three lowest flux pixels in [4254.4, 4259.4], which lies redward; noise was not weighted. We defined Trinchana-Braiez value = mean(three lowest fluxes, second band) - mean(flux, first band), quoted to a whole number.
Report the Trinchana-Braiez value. 2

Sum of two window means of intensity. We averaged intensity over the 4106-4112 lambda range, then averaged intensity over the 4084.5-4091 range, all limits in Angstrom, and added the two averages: 72.1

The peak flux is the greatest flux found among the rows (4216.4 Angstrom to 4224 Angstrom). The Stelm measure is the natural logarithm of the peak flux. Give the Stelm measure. 3.61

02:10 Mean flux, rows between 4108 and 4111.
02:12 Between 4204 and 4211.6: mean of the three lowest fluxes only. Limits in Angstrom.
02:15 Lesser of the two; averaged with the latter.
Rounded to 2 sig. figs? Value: 35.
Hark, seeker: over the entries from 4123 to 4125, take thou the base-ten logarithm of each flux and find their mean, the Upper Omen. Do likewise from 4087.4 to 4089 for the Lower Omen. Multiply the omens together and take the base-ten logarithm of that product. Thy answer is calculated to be 0.401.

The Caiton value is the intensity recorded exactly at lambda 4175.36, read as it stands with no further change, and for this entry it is 33.47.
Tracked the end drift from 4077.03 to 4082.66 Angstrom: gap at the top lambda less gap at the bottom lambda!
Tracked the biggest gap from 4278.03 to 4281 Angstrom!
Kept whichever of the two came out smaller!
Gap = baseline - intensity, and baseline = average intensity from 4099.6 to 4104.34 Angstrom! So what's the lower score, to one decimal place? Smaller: -4.2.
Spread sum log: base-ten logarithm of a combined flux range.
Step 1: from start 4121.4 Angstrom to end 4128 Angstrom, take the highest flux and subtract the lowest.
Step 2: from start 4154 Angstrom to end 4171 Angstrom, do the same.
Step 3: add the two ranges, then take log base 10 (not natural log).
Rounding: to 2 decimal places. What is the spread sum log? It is 0.78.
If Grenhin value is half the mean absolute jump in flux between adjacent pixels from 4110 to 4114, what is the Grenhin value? 0.38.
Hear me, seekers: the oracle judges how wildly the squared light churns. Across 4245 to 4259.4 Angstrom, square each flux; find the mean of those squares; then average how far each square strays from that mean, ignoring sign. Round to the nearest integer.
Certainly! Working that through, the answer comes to 39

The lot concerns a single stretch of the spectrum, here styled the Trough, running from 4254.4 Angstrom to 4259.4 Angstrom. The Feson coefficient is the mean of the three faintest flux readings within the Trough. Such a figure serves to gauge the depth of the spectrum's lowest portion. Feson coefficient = 34.0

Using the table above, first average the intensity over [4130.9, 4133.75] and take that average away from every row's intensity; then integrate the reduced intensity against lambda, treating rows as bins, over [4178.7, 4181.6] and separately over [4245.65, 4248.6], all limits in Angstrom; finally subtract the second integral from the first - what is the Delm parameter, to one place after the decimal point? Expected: 12.6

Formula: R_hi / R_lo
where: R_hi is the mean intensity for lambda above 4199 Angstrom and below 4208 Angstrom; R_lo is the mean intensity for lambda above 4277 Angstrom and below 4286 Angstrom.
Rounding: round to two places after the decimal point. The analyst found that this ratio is 1.09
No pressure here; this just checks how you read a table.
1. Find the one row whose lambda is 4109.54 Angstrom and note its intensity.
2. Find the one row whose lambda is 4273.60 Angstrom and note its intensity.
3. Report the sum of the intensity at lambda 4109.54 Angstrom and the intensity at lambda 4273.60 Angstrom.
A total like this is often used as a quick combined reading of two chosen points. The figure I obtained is 64.9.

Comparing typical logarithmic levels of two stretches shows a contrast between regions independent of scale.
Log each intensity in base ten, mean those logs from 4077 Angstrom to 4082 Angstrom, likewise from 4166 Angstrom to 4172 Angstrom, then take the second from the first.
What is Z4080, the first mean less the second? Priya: -0.03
